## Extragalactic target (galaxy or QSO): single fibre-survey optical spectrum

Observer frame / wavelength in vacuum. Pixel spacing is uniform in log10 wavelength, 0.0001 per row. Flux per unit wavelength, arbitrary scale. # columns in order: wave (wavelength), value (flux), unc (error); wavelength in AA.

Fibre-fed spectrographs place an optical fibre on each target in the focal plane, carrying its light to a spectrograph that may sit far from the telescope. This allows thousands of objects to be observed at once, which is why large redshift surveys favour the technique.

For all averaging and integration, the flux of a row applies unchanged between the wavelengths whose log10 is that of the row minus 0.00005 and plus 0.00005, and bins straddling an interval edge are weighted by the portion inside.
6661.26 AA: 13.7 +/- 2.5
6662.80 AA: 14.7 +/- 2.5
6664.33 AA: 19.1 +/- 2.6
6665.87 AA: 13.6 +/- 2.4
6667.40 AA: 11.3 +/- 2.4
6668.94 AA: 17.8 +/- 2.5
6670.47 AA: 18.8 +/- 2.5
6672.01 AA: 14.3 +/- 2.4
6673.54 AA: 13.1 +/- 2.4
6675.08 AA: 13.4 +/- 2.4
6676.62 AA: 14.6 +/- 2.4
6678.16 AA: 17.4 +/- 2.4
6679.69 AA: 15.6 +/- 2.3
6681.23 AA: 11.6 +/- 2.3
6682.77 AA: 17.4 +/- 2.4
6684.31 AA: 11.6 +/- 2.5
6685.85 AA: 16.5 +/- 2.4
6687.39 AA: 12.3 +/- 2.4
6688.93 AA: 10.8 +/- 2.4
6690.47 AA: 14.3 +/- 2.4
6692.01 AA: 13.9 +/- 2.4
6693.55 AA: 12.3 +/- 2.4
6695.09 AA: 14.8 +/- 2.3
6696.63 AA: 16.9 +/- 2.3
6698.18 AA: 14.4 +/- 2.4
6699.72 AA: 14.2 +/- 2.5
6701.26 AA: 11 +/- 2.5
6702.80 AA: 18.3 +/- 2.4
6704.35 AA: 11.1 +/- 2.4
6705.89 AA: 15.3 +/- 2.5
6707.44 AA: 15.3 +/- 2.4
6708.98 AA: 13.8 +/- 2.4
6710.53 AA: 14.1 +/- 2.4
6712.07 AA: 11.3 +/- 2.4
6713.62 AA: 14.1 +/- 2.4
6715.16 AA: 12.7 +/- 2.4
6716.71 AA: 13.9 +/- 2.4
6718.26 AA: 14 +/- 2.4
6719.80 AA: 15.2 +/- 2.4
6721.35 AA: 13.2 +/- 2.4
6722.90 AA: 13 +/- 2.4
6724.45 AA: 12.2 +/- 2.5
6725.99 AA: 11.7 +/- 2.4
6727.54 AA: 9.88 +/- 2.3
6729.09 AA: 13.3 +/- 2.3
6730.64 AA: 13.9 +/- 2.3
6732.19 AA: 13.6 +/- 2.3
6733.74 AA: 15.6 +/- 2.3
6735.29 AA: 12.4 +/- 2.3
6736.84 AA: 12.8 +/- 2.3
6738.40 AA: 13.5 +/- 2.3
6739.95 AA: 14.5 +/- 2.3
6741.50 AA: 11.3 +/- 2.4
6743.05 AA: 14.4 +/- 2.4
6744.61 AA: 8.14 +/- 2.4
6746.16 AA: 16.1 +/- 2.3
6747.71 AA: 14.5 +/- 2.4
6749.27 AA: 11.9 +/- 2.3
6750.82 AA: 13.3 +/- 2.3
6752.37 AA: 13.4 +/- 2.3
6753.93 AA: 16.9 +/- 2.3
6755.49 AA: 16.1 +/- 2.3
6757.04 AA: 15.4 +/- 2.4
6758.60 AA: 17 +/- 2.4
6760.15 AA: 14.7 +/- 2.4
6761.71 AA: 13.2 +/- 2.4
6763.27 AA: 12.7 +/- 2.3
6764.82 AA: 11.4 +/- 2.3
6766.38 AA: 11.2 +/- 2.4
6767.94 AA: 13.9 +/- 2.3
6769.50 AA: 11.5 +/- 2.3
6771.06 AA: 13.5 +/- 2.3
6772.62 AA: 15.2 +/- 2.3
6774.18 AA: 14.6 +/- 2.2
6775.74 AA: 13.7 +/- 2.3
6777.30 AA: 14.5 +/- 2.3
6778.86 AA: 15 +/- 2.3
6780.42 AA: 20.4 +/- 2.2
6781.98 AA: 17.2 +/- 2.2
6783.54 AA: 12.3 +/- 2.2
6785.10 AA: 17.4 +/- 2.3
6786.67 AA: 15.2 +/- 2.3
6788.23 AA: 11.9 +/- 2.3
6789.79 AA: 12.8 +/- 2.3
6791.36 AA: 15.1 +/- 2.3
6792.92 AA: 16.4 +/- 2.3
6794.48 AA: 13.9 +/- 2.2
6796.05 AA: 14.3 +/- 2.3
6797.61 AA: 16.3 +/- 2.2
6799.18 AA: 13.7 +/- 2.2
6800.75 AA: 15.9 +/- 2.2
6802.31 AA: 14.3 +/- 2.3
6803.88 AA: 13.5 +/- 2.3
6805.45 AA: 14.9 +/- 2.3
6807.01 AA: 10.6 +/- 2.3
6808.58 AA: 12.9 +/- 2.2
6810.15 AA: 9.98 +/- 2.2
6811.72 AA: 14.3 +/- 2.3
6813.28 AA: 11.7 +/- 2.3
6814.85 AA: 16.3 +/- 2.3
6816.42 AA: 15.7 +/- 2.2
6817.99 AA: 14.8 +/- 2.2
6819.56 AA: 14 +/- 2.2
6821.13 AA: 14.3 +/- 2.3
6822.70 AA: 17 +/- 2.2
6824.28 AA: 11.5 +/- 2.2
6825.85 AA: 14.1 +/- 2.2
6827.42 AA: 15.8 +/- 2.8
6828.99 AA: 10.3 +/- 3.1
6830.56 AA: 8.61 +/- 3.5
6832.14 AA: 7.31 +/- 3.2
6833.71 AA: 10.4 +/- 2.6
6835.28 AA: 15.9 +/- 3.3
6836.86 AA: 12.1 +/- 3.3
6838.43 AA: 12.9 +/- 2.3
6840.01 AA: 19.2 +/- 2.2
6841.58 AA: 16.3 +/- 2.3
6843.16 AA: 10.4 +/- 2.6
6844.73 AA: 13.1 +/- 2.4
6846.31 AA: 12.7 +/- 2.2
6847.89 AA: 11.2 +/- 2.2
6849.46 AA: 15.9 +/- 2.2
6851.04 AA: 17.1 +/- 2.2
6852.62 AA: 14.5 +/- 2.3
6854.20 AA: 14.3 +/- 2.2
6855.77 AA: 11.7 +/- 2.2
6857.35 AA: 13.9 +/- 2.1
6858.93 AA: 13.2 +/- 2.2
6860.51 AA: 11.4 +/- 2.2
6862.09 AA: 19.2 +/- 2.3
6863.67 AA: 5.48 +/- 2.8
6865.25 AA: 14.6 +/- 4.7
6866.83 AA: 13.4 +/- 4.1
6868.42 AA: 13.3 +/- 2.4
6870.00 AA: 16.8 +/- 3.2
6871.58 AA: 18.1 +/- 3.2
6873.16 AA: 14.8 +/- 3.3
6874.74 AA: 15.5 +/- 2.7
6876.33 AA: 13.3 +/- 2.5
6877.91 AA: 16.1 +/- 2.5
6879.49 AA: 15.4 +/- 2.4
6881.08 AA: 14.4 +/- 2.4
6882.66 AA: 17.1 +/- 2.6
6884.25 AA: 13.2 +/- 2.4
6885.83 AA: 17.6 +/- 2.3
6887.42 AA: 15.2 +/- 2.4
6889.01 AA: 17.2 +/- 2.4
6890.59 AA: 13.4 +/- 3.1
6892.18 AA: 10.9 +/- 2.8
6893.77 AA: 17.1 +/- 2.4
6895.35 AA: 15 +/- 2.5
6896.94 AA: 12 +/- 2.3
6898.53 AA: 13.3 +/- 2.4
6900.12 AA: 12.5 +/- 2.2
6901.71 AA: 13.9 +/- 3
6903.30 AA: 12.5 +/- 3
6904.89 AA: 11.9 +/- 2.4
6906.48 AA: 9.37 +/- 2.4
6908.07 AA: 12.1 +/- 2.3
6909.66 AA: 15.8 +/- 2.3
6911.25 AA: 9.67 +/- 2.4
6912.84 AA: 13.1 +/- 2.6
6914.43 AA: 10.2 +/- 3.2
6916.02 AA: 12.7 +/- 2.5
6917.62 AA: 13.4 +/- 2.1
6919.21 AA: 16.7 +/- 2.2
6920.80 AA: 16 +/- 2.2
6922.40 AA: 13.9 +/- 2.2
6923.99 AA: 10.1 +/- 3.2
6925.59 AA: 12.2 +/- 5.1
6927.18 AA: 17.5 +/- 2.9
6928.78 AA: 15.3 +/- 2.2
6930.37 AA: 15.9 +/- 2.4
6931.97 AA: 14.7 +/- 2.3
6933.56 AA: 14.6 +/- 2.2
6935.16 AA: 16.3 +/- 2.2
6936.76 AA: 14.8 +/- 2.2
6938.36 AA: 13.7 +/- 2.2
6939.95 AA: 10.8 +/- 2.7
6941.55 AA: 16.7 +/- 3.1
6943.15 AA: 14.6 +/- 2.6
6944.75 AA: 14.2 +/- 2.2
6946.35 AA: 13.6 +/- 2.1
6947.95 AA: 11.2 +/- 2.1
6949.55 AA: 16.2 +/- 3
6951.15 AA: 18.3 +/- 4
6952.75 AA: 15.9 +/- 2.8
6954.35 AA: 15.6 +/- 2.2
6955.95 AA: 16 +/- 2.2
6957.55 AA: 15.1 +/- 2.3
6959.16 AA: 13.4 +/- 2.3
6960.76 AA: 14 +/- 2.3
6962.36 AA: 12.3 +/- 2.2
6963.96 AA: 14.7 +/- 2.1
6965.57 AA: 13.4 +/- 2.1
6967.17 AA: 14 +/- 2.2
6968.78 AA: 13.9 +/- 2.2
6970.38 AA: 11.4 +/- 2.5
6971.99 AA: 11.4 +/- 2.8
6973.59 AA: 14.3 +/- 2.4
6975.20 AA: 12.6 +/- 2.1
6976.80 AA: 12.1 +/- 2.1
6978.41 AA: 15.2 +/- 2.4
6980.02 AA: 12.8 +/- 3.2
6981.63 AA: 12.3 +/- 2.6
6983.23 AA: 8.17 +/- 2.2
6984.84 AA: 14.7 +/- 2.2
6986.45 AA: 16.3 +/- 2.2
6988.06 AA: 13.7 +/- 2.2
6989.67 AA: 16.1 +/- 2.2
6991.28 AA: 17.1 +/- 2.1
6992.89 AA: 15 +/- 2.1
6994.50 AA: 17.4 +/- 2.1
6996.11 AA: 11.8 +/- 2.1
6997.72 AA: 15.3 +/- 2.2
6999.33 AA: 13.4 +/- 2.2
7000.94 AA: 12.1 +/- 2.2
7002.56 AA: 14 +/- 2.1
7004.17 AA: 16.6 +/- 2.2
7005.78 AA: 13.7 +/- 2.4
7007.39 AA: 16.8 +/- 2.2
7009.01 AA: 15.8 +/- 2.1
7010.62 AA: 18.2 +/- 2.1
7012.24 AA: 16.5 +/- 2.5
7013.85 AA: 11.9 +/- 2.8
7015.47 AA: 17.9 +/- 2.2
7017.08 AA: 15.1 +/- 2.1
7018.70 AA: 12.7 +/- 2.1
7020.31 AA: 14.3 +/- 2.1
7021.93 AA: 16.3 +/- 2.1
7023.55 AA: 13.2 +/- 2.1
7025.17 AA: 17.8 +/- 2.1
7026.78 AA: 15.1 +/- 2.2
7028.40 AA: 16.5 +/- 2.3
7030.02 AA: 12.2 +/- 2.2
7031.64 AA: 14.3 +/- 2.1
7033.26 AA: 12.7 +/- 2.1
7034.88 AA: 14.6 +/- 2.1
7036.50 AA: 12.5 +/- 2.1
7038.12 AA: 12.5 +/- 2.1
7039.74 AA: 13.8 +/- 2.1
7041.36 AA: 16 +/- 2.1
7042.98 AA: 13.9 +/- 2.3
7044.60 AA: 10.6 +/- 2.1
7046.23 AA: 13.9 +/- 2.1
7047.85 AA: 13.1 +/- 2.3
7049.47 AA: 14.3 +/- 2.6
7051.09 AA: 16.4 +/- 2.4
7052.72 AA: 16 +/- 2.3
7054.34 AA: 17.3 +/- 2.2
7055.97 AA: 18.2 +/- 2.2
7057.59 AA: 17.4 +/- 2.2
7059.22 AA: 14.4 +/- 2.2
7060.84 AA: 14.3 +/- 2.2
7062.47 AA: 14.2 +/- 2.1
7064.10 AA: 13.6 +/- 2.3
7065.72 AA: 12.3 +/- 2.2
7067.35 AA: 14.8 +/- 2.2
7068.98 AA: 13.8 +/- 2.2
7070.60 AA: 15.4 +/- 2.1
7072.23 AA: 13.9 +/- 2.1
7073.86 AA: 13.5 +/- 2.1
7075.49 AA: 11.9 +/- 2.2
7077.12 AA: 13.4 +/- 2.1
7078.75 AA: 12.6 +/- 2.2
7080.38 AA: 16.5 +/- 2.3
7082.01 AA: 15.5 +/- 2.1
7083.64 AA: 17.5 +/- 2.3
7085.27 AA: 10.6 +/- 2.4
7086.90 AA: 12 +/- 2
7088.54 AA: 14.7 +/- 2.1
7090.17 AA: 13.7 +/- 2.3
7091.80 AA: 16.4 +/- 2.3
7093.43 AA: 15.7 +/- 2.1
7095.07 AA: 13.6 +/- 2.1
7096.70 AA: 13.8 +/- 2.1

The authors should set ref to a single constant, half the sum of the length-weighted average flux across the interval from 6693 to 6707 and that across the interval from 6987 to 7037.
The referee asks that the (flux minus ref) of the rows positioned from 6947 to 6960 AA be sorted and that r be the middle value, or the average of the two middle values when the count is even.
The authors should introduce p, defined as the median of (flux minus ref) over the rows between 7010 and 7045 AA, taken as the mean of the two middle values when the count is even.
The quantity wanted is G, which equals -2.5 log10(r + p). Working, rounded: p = -0.29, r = 1.2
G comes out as 0.2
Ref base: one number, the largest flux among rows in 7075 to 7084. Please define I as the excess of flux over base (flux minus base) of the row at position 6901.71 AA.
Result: -3.6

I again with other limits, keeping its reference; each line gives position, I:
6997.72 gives -2.2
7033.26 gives -4.8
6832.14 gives -10.2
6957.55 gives -2.4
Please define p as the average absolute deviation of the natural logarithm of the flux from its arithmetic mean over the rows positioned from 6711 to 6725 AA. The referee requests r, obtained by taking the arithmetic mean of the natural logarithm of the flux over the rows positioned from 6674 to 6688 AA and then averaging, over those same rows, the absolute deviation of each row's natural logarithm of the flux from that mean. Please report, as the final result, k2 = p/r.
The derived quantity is 0.5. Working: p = 0.07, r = 0.142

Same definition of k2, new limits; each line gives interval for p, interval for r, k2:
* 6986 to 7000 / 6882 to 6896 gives 0.8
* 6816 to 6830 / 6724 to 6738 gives 1.2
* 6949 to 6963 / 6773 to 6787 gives 0.8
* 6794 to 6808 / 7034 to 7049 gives 0.9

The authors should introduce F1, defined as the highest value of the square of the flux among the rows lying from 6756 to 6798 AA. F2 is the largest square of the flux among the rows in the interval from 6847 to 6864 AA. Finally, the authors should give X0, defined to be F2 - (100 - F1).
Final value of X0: 685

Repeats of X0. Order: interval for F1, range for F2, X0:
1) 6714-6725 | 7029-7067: 462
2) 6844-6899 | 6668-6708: 622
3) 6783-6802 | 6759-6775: 434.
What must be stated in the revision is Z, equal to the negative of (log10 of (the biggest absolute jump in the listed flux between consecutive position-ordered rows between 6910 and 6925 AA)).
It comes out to -0.58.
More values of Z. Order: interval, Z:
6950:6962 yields -0.38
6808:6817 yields -0.66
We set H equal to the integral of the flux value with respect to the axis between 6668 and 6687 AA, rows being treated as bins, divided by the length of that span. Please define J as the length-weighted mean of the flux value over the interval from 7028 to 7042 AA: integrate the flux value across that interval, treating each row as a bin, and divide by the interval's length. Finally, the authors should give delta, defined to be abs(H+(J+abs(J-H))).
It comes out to 30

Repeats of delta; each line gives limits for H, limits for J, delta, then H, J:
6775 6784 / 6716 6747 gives 31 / 15.6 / 13.1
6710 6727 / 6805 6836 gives 26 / 13.2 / 13.0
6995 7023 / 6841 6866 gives 30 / 14.9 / 13.4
